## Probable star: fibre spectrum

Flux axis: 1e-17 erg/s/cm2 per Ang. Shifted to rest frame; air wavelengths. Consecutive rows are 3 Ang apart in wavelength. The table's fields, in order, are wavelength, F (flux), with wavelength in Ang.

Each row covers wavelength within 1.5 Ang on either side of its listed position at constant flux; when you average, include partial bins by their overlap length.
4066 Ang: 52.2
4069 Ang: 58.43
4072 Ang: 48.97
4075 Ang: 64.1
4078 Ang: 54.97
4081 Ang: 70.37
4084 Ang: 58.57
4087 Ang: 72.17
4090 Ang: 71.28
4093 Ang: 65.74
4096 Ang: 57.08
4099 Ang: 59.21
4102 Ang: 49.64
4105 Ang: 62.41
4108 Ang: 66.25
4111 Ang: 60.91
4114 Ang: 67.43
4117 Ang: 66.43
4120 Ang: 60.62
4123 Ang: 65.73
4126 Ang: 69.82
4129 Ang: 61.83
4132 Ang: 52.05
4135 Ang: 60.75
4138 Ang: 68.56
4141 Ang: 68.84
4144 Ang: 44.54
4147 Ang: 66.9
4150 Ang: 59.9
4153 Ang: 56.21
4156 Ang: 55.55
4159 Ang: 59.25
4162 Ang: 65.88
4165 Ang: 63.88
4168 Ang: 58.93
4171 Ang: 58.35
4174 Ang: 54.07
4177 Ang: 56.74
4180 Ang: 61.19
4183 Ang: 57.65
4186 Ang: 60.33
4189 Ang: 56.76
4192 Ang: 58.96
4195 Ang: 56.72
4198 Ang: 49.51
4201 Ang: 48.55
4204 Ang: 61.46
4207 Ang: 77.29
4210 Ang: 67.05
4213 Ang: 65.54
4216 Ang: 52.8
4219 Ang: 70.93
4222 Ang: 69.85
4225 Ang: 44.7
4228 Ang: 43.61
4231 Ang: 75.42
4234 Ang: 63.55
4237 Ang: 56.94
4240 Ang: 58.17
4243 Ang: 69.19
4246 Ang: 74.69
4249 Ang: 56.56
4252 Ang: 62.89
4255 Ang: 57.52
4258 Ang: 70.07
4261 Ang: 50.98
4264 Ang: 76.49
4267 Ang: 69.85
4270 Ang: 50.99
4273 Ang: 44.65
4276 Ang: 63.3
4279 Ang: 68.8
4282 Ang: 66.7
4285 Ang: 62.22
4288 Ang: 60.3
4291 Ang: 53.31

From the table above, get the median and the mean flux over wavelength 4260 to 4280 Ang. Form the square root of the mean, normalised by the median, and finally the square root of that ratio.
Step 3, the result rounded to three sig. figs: 0.351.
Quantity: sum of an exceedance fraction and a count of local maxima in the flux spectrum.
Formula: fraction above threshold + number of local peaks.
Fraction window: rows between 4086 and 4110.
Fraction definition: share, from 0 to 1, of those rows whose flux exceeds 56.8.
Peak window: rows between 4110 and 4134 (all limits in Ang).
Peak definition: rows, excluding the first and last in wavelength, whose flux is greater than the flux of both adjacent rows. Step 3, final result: 2.9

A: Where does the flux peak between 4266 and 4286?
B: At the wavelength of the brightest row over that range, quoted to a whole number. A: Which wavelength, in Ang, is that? 4267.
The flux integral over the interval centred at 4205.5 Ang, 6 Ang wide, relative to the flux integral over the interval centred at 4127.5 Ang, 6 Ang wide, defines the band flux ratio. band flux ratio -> 1.05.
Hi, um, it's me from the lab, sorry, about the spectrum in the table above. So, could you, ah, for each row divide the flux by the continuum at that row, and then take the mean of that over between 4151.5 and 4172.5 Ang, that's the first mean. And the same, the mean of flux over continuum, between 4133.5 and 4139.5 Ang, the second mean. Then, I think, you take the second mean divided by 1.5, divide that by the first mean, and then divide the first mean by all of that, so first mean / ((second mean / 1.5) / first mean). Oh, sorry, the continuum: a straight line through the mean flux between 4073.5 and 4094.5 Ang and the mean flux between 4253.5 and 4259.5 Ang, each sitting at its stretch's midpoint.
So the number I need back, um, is 1.3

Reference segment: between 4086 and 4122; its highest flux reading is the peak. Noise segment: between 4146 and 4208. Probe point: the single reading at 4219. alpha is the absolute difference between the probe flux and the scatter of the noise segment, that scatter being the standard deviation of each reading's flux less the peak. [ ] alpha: 65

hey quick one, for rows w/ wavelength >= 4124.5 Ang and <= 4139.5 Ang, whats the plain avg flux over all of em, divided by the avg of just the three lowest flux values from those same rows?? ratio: 1.075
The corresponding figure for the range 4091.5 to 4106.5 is 1.063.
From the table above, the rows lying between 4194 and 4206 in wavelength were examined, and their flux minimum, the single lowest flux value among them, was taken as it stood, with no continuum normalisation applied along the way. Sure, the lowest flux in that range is 48.55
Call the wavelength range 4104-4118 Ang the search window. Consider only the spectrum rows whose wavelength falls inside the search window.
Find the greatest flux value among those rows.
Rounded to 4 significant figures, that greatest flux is 67.43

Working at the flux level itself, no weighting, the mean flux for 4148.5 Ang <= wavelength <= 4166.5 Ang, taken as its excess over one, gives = 59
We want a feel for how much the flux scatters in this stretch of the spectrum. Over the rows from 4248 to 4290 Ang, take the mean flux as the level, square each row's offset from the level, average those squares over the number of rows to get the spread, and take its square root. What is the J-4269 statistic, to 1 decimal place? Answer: 8.5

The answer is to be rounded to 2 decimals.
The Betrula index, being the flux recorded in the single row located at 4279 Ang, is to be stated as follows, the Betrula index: 68.80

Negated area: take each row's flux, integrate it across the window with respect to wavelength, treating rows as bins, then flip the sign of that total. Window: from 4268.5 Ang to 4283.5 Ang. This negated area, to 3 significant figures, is -883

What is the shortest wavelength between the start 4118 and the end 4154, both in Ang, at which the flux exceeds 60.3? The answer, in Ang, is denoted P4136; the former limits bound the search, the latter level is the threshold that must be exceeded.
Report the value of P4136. 4120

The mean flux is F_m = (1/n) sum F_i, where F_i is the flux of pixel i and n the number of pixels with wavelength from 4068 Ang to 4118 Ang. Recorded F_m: 62.0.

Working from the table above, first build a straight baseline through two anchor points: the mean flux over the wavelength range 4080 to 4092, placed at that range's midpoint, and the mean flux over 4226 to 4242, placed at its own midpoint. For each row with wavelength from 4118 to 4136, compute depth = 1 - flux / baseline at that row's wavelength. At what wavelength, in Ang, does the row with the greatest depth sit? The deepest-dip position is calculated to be 4132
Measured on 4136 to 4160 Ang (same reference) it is 4144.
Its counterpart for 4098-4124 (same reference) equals 4102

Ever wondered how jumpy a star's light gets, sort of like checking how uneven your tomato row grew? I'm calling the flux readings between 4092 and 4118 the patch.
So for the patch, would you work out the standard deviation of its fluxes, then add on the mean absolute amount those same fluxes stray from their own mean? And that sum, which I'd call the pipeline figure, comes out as 10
